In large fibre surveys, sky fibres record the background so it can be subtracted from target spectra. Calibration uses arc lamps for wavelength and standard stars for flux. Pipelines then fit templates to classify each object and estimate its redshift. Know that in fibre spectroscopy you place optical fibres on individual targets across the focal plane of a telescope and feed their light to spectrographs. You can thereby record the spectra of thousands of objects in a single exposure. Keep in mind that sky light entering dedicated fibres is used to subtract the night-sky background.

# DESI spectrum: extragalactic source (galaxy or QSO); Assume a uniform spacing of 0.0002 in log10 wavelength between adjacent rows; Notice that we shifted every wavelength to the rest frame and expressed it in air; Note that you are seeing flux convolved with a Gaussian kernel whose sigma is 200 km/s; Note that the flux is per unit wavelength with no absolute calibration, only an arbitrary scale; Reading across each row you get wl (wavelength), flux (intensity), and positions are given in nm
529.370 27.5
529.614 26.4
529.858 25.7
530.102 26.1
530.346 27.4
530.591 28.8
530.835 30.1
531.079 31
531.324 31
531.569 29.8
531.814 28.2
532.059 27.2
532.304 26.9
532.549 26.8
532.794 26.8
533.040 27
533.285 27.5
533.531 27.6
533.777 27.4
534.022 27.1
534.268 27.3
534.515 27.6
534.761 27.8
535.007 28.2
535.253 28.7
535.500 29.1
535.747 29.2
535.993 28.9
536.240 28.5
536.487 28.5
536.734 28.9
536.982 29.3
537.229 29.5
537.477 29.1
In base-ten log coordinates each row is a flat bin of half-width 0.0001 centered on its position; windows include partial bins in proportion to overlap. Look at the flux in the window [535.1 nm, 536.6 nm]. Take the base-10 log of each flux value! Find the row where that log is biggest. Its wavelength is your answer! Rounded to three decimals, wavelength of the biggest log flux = 535.747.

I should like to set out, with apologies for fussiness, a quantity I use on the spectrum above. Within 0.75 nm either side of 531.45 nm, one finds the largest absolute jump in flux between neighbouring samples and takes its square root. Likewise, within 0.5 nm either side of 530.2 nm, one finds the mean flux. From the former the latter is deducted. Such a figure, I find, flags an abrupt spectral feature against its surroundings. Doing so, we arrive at -25.7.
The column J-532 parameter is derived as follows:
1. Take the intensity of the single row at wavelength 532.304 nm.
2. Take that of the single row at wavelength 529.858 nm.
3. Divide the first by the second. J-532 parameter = 1.047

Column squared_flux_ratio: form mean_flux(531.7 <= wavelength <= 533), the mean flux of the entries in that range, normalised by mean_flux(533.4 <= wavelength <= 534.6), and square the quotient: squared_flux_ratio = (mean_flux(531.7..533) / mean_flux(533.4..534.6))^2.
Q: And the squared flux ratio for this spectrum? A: 0.98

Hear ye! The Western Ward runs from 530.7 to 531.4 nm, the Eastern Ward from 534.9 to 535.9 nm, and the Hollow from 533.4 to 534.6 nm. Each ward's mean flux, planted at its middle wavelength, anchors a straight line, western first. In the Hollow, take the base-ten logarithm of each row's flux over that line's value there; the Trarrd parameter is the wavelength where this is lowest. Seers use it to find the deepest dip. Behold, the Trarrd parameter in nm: 534.022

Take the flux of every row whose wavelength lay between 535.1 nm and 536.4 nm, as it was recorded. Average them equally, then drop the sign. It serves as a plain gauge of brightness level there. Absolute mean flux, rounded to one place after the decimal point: 28.9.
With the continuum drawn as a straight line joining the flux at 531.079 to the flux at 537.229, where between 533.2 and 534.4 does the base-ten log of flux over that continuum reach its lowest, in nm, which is 534.022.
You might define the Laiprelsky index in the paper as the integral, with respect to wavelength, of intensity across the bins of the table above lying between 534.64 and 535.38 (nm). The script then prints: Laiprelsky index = 20.9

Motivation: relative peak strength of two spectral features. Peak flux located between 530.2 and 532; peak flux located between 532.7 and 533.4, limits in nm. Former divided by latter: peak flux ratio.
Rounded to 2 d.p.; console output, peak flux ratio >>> 1.13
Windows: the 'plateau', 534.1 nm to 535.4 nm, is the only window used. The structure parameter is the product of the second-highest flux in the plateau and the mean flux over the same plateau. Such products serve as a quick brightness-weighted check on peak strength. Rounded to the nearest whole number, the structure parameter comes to 787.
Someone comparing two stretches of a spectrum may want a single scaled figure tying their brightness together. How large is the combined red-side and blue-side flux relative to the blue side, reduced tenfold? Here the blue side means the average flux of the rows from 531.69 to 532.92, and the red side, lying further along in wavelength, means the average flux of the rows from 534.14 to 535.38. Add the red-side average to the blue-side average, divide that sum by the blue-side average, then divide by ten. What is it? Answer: 0.203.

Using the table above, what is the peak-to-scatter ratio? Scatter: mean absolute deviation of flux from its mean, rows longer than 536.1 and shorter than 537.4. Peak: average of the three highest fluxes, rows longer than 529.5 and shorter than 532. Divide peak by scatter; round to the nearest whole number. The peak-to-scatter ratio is 83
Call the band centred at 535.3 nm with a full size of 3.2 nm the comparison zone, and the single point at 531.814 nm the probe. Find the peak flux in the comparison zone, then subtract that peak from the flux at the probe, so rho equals -1.0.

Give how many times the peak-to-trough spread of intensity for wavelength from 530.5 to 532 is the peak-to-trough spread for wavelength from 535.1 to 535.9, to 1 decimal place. 5.6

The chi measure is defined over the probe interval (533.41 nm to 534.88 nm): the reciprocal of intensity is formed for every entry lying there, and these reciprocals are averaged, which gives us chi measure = 0.0364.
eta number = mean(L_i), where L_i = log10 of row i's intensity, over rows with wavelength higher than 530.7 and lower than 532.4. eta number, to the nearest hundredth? 1.46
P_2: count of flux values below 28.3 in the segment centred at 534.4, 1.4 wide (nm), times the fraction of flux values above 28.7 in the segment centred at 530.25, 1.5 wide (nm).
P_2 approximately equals 2.0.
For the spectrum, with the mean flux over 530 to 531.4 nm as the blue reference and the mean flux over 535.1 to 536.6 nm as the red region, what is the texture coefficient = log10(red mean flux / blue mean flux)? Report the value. -0.004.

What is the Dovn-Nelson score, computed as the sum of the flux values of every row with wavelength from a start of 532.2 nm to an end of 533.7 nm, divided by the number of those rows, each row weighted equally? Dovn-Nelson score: 27.1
